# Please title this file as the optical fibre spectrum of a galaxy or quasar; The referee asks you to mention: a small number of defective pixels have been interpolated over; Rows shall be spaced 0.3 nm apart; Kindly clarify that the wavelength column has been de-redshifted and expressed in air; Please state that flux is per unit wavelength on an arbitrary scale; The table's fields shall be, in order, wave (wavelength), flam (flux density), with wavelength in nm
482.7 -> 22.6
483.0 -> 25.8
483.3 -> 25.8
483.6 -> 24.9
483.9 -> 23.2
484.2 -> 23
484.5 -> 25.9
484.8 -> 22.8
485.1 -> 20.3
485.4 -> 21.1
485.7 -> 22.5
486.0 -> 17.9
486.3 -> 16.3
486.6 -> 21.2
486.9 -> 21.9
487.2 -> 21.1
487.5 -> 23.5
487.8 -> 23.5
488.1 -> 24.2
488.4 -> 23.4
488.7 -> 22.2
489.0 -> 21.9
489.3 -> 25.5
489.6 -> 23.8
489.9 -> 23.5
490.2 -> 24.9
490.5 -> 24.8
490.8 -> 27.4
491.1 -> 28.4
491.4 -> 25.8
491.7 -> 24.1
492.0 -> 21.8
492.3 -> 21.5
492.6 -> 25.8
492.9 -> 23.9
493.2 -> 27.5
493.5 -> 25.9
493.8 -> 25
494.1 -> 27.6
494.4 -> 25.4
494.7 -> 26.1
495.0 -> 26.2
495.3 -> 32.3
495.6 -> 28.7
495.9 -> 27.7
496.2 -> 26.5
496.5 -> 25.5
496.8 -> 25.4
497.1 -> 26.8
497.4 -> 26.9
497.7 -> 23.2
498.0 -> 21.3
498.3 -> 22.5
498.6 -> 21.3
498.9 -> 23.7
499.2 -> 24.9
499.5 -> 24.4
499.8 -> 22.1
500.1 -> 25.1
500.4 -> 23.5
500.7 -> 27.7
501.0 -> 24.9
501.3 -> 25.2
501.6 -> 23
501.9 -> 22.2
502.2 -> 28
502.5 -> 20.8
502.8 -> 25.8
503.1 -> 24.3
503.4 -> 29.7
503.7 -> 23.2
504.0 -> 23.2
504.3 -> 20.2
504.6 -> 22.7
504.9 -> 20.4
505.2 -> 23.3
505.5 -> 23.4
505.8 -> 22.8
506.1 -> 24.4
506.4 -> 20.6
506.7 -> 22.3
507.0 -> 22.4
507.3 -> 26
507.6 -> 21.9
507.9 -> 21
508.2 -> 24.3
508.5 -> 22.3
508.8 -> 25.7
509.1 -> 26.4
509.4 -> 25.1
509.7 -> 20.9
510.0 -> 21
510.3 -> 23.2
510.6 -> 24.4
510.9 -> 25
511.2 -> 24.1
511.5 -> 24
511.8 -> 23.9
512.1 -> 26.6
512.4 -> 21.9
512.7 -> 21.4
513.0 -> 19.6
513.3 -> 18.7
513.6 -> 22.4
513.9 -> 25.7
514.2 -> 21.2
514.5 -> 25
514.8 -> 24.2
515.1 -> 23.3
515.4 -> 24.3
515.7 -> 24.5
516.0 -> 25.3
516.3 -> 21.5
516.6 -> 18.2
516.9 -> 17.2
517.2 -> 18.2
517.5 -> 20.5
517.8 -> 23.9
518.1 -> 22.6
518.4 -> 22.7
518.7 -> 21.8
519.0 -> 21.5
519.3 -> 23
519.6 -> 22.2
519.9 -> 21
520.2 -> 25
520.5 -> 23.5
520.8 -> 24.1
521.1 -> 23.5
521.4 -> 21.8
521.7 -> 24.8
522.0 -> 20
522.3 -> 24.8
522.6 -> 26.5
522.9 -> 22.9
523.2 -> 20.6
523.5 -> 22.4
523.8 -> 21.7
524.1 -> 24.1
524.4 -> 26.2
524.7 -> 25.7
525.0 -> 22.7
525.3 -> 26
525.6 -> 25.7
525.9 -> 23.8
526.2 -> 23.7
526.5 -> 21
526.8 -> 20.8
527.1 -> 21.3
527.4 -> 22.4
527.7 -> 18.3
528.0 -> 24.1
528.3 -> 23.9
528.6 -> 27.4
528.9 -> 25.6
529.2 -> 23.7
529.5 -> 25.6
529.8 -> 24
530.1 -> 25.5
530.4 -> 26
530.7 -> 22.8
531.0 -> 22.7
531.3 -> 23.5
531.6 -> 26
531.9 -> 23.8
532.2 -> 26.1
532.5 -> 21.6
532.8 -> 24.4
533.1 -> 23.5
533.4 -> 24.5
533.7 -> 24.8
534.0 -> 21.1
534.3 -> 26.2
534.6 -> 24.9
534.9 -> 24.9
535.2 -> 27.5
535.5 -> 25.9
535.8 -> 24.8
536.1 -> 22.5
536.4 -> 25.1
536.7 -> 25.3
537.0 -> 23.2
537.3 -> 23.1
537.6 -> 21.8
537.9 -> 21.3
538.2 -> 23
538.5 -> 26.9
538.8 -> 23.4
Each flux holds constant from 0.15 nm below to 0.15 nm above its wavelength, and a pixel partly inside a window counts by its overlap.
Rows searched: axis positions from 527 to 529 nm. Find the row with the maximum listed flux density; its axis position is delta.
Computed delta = 528.6 nm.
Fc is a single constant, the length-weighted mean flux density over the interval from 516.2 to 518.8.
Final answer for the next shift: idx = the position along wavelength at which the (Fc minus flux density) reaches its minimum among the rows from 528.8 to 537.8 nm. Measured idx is 535.2 nm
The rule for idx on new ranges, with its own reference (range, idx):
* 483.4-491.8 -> 491.1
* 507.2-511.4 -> 509.1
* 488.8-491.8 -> 491.1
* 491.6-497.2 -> 495.3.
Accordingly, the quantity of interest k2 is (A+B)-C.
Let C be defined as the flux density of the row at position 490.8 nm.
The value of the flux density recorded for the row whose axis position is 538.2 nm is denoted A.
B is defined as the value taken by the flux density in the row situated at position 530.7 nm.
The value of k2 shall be 18.4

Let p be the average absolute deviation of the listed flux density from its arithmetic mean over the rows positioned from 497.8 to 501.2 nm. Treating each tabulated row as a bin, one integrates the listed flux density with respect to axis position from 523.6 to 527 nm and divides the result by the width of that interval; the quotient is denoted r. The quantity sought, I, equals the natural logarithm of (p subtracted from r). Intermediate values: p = 1.49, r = 23.7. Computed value 3.10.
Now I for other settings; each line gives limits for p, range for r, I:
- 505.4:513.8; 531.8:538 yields 3.11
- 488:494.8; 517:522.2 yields 3.03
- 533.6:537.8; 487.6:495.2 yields 3.15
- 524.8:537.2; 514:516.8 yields 3.07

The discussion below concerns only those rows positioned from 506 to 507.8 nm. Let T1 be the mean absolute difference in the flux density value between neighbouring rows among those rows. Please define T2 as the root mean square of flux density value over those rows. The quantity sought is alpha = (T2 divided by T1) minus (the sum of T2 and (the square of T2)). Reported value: -543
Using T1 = 2.7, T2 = 23.0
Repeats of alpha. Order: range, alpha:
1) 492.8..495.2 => -685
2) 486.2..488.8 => -492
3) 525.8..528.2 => -495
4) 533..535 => -603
